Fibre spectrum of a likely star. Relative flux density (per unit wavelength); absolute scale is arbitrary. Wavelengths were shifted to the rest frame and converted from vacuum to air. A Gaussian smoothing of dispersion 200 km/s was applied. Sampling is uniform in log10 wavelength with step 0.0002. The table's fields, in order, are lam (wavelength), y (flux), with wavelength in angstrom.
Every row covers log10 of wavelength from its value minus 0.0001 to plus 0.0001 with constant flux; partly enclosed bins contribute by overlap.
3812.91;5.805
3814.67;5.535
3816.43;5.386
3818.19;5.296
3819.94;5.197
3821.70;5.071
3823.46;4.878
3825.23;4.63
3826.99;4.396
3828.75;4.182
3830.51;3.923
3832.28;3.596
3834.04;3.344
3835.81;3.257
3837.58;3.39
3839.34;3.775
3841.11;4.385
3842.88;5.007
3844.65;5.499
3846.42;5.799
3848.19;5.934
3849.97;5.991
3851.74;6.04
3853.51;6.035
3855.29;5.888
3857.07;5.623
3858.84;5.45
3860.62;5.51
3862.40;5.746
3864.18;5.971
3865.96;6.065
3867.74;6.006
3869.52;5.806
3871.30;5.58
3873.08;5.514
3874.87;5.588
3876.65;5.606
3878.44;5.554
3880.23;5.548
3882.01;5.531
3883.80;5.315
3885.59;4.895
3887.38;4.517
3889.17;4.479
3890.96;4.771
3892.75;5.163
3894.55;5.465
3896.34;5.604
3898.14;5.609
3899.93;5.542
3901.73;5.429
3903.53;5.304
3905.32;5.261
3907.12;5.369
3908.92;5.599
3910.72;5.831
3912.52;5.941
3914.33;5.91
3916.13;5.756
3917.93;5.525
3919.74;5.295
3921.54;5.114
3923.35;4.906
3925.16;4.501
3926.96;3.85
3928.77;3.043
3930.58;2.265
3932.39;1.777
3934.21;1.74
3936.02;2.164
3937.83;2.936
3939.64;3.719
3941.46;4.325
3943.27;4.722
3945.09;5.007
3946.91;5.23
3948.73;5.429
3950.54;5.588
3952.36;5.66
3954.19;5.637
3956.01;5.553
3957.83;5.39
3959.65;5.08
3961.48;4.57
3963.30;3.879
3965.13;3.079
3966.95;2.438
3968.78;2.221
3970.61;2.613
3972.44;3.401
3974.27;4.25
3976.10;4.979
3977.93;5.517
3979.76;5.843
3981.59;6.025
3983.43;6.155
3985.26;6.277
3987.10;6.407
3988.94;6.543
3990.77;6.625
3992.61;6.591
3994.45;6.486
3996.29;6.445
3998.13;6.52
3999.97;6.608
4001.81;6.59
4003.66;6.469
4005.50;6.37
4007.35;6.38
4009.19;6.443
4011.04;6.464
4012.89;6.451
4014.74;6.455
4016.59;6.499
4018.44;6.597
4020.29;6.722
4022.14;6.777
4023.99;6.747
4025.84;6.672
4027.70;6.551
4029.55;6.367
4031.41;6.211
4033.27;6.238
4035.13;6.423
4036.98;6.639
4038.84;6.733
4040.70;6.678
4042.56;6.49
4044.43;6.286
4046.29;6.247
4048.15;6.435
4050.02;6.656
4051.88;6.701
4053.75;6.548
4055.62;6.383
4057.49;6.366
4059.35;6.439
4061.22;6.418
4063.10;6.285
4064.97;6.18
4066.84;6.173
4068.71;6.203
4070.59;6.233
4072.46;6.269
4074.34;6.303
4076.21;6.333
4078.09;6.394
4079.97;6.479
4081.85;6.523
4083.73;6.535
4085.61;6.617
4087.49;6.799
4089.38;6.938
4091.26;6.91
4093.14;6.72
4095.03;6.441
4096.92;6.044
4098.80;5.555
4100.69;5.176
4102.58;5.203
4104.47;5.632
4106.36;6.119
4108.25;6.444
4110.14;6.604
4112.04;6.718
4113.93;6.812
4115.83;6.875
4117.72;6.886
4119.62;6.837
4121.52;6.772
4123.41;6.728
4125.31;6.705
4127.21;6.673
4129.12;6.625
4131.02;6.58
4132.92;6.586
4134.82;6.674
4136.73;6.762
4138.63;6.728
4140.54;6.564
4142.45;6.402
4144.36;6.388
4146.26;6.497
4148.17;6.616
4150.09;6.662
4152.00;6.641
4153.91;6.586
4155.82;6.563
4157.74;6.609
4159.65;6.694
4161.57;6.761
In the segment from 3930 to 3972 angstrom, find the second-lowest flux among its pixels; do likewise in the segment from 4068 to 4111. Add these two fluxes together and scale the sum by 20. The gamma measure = 140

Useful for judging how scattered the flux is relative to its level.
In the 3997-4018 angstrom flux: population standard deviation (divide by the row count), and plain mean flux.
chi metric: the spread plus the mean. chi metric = 6.5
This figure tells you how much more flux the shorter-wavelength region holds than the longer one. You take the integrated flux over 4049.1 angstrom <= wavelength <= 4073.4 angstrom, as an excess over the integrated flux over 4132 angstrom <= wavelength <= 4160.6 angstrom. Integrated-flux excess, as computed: -34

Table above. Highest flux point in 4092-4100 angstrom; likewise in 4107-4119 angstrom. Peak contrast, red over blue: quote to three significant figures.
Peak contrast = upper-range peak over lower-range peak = 1.02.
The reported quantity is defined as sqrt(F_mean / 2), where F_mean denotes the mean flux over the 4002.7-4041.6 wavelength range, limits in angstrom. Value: 1.81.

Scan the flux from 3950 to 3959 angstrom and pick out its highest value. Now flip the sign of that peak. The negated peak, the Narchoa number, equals -5.7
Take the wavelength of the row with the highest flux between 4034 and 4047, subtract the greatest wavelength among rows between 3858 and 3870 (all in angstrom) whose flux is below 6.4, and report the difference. 169.3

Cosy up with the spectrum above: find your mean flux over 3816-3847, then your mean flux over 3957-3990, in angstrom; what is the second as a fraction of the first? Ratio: 1.05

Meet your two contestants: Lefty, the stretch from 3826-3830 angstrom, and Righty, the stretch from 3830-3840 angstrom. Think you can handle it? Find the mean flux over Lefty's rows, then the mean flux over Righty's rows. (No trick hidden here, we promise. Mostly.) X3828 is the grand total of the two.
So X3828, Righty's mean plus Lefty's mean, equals 8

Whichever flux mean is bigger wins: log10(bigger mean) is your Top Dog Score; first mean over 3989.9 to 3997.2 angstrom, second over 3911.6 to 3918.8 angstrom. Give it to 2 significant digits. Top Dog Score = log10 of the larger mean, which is 0.82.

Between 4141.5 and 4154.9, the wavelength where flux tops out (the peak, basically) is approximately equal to 4150.09 angstrom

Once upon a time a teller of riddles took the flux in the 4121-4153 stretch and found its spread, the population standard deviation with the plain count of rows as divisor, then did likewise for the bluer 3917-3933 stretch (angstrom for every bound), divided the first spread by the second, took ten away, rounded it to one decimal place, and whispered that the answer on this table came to -9.9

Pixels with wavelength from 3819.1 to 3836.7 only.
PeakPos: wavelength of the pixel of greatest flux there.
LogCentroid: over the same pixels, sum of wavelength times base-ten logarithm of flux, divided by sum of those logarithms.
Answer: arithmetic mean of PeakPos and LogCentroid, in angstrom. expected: 3823.6 angstrom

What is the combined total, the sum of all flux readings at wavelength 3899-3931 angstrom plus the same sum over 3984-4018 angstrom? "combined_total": 207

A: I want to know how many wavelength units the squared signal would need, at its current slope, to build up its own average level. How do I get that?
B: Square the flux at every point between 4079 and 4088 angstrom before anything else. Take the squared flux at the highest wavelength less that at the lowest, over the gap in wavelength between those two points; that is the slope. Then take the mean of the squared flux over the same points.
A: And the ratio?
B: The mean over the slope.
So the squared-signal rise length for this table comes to 77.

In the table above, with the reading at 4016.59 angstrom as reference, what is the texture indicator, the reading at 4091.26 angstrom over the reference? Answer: 1.06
